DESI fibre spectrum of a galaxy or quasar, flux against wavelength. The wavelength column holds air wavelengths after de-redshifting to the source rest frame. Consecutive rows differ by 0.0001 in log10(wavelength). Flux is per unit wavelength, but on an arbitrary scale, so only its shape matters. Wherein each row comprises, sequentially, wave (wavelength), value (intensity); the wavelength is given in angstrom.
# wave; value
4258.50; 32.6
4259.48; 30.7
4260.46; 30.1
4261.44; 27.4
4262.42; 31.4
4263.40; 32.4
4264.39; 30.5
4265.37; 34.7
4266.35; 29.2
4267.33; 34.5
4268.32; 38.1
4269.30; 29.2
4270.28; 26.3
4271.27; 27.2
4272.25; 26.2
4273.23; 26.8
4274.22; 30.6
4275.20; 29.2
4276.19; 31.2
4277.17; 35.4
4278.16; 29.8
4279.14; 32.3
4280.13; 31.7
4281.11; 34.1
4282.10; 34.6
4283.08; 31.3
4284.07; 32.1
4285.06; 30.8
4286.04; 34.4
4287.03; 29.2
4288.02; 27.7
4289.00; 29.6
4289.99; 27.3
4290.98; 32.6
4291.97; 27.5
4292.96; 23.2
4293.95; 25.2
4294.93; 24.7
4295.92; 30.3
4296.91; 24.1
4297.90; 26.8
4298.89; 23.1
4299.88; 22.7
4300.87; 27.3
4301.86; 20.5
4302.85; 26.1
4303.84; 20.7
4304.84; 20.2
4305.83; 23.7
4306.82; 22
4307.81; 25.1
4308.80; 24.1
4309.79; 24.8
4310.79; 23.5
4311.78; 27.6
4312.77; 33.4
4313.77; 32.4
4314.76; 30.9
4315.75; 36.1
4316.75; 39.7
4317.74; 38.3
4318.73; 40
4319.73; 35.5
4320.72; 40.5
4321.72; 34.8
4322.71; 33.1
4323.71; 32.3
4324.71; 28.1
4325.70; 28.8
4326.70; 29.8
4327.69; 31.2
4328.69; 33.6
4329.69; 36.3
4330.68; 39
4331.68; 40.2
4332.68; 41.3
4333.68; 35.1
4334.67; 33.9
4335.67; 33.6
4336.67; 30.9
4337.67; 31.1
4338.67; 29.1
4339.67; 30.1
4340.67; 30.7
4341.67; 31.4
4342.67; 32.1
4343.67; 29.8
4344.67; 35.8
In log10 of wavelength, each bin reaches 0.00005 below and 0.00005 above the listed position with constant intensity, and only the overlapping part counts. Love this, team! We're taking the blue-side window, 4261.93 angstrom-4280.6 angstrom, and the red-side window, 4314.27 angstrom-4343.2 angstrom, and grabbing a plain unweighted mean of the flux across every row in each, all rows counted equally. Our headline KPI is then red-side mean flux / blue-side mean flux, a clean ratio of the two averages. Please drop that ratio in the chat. 1.10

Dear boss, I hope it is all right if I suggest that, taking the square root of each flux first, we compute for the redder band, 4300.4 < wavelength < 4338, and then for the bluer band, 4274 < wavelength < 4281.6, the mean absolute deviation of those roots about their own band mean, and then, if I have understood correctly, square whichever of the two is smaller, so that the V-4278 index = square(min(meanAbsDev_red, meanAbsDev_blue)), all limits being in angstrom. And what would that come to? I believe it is 0.02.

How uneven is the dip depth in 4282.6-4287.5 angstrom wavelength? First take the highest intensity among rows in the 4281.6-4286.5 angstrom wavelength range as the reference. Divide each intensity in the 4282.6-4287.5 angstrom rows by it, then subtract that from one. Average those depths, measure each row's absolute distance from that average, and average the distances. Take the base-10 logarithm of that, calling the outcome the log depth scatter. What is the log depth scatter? -1.4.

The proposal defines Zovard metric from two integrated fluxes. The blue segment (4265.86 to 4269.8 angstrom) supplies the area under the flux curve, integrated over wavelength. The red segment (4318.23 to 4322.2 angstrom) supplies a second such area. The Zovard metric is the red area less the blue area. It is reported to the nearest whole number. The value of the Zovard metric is 21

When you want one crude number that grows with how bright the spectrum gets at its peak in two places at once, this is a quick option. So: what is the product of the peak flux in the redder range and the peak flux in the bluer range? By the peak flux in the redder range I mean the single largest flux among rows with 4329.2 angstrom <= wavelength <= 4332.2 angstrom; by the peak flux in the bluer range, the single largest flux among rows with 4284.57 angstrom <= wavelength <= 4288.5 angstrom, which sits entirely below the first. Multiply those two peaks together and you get 1383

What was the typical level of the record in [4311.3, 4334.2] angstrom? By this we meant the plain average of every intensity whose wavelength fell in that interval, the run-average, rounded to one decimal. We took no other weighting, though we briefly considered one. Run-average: 34.7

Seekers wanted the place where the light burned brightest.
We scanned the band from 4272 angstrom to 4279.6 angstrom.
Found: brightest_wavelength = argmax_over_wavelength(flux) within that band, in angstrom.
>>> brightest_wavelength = 4277.17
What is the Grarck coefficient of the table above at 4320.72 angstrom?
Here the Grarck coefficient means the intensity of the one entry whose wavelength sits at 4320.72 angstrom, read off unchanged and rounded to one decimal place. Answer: 40.5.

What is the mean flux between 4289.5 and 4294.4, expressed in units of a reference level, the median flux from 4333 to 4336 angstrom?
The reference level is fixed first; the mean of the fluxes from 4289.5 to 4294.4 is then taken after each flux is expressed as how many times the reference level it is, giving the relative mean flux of 0.80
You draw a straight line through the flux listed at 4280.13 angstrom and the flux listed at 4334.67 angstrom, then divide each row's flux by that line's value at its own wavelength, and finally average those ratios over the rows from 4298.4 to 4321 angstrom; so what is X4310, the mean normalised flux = 0.87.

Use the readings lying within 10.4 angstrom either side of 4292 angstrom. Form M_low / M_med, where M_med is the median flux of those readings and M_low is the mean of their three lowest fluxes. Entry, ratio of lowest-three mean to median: 0.804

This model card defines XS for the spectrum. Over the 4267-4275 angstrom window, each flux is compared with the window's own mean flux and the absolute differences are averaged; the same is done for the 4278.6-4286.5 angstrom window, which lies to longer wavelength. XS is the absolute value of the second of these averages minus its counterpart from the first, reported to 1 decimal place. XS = 2.1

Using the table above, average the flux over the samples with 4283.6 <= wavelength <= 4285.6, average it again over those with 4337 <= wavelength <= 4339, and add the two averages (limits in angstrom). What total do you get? 62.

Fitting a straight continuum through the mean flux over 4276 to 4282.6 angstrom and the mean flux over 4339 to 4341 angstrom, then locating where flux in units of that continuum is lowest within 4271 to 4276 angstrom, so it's 4272.25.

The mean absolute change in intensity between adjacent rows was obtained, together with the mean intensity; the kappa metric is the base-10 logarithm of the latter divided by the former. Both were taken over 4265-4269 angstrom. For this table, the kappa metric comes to 0.85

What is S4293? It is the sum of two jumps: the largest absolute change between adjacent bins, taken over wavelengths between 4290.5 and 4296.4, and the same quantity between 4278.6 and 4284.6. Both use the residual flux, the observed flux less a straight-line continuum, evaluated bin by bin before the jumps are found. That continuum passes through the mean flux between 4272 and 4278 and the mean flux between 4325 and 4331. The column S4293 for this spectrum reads 8.9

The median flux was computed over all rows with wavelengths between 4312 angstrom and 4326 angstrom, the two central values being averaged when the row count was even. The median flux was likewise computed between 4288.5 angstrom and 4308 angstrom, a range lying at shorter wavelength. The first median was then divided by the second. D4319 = 1.37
